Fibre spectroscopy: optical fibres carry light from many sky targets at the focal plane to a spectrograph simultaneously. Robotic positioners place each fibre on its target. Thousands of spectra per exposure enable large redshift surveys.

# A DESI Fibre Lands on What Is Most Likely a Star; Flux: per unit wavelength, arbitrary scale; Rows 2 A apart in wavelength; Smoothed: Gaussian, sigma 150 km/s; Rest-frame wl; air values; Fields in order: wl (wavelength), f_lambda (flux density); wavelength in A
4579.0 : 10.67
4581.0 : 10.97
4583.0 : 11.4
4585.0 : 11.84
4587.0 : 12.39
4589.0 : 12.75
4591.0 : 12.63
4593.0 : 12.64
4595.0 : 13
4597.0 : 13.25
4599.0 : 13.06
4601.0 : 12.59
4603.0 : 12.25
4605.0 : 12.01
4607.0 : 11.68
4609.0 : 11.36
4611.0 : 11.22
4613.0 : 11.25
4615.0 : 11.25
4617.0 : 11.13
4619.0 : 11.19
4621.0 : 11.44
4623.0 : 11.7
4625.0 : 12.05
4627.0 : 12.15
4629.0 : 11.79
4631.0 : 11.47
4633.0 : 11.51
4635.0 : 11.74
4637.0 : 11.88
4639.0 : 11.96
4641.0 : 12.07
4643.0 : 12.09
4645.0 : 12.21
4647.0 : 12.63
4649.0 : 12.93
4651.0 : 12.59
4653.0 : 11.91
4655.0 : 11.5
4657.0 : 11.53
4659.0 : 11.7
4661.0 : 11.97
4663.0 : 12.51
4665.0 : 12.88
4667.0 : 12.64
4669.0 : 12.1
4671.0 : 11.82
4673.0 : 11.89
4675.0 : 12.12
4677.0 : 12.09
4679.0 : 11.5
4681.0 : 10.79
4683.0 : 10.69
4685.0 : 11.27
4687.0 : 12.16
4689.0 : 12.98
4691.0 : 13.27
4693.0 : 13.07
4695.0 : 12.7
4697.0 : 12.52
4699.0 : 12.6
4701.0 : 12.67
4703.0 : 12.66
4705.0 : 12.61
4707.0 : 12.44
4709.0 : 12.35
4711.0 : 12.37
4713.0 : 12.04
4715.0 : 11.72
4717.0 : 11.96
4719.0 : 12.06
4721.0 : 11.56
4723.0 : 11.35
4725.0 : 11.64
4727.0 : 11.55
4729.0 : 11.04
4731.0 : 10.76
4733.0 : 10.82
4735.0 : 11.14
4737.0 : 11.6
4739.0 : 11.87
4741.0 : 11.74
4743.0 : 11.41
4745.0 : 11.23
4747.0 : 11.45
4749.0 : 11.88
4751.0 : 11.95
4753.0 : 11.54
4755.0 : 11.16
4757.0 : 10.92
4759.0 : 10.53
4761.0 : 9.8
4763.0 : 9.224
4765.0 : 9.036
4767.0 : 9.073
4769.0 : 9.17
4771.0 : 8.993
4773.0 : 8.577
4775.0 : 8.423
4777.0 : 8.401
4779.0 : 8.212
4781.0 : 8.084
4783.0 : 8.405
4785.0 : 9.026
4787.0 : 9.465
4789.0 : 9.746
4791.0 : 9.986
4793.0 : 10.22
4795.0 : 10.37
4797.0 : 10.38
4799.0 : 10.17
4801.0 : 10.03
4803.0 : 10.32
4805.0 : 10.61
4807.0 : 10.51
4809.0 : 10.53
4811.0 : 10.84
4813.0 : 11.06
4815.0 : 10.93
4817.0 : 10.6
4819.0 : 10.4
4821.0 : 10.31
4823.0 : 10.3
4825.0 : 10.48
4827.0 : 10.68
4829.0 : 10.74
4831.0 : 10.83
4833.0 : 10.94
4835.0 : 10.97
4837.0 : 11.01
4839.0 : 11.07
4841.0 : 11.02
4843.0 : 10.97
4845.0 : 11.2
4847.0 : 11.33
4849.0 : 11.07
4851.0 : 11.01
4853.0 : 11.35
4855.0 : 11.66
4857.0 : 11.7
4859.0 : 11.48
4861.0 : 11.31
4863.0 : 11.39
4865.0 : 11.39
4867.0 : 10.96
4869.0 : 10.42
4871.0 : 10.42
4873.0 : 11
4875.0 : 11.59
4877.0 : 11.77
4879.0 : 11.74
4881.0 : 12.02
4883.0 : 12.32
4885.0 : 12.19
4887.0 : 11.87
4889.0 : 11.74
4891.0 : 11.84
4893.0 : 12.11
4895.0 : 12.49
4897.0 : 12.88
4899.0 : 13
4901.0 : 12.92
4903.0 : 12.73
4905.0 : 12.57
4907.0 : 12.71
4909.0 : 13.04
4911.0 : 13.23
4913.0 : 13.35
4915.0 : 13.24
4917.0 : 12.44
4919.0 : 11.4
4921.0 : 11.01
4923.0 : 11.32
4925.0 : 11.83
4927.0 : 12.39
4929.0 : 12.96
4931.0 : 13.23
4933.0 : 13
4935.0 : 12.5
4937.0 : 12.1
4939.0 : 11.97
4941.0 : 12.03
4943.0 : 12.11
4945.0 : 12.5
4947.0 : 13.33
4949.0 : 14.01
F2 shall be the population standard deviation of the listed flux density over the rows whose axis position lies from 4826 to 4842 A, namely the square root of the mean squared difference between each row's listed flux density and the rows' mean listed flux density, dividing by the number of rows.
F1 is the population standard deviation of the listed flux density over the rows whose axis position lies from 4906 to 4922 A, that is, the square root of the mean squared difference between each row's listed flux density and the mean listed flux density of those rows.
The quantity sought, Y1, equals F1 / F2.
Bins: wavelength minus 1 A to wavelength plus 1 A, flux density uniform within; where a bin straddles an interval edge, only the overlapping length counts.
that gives 6.3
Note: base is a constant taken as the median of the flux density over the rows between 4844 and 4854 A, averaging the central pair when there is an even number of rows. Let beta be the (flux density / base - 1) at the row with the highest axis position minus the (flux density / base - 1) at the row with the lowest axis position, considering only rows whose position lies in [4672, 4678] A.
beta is 0.018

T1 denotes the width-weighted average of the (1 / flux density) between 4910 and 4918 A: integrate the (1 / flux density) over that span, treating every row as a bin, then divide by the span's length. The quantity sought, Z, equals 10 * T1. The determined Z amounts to 0.77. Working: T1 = 0.077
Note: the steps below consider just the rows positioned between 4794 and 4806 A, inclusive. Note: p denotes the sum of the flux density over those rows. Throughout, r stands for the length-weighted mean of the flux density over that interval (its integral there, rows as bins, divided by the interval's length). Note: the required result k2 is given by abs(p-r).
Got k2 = 52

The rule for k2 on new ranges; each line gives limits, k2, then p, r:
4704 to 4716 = 61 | 74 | 12.3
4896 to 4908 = 64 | 77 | 12.8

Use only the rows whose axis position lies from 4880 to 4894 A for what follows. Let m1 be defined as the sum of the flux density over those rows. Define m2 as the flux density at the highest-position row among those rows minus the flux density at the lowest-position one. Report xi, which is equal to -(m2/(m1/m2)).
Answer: 0.000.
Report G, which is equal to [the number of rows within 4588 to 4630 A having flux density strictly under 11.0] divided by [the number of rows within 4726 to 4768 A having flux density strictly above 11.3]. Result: 0.00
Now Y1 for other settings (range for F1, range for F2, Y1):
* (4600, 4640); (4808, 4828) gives 1.6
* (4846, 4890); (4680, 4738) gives 0.7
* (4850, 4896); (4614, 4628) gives 1.4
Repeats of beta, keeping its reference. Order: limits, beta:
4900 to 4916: 0.029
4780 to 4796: 0.204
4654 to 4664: 0.090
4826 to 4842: 0.030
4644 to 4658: -0.061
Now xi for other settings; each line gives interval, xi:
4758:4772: -0.036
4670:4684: -0.016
